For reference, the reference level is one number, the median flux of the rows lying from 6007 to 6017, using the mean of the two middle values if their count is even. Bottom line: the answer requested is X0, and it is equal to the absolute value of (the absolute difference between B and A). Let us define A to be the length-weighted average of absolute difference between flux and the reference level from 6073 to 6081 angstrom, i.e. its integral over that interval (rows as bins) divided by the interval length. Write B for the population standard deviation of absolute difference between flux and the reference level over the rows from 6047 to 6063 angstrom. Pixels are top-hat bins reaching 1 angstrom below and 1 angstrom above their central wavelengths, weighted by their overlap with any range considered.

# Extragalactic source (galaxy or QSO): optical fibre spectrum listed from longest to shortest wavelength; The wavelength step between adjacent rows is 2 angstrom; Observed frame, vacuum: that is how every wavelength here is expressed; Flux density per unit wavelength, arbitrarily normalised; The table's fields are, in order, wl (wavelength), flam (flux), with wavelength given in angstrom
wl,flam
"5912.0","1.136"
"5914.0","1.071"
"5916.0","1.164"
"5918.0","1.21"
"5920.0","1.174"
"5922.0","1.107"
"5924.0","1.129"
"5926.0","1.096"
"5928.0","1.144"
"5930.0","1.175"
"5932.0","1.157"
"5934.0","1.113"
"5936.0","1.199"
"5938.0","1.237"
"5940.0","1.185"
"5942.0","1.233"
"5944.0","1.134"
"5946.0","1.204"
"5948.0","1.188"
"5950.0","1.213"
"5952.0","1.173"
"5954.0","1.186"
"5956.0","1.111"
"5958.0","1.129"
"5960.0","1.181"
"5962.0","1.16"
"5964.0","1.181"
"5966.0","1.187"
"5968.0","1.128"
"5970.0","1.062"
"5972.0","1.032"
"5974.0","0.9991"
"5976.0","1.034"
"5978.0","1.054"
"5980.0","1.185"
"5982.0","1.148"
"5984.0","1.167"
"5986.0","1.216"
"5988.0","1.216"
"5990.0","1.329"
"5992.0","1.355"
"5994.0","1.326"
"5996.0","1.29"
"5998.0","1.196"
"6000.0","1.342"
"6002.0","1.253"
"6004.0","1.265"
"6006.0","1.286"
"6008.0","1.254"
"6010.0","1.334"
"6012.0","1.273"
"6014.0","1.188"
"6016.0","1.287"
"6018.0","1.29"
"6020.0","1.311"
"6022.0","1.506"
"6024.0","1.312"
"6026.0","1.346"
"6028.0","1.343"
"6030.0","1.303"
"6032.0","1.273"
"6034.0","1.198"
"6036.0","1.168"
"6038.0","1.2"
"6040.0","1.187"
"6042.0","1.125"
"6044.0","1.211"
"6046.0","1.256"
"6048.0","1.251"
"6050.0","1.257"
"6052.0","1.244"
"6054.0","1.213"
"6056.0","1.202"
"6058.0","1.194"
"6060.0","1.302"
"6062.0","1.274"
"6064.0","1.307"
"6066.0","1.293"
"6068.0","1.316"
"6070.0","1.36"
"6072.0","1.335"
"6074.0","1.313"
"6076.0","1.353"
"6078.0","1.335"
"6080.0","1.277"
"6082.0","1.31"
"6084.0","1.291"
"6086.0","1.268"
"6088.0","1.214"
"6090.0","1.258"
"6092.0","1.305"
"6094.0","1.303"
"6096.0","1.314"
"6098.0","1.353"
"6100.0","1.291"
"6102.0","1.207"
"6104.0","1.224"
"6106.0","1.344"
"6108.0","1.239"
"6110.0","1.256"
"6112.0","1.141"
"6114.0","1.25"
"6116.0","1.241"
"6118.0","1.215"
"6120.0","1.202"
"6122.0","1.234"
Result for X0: 0.020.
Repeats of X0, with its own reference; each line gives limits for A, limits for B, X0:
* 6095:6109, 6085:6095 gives 0.033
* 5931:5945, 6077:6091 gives 0.071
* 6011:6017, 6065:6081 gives 0.006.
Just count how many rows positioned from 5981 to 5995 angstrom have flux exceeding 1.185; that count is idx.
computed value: 5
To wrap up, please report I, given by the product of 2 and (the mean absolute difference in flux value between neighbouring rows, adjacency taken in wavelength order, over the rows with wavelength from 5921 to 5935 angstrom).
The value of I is 0.065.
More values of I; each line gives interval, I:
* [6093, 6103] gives 0.098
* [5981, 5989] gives 0.045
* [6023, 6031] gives 0.051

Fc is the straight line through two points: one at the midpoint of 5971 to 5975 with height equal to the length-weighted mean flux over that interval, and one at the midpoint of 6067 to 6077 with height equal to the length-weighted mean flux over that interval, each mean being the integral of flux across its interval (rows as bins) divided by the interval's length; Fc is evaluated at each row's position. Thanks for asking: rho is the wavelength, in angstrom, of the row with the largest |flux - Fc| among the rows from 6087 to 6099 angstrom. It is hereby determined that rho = 6088.0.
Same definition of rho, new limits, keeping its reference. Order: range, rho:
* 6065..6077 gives 6070.0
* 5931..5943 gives 5938.0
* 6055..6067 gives 6058.0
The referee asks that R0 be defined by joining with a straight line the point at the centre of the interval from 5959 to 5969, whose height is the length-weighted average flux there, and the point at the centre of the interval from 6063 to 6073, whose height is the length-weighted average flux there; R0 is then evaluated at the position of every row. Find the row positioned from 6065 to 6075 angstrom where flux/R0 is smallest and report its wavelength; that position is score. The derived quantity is 6066.0 angstrom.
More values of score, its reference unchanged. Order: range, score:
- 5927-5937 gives 5934.0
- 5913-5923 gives 5914.0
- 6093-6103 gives 6102.0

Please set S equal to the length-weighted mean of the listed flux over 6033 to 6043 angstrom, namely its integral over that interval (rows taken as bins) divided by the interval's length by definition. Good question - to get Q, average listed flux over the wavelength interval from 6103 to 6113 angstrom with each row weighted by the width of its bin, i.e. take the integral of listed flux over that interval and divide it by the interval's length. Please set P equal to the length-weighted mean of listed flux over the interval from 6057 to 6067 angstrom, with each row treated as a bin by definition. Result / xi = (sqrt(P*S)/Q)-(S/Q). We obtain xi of 0.039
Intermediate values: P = 1.27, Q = 1.24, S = 1.18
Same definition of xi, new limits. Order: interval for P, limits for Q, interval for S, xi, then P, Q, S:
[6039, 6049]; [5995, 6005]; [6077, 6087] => -0.036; 1.21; 1.27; 1.30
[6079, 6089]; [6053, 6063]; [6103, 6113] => 0.013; 1.27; 1.24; 1.24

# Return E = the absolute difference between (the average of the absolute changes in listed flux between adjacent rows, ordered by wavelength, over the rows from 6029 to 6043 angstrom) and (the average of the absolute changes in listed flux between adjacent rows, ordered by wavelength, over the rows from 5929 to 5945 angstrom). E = 0.015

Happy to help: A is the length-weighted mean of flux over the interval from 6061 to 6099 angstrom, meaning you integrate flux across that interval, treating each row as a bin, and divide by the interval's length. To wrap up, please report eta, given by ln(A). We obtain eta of 0.27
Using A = 1.30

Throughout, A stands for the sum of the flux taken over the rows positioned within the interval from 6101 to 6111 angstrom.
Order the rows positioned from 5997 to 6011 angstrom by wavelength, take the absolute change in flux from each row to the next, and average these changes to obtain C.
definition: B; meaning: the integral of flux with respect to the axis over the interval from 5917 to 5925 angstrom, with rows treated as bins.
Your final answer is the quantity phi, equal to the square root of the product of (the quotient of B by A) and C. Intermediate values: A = 6.3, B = 9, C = 0.0633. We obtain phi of 0.31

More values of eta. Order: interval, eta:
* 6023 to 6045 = 0.22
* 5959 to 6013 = 0.18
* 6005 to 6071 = 0.24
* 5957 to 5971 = 0.14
